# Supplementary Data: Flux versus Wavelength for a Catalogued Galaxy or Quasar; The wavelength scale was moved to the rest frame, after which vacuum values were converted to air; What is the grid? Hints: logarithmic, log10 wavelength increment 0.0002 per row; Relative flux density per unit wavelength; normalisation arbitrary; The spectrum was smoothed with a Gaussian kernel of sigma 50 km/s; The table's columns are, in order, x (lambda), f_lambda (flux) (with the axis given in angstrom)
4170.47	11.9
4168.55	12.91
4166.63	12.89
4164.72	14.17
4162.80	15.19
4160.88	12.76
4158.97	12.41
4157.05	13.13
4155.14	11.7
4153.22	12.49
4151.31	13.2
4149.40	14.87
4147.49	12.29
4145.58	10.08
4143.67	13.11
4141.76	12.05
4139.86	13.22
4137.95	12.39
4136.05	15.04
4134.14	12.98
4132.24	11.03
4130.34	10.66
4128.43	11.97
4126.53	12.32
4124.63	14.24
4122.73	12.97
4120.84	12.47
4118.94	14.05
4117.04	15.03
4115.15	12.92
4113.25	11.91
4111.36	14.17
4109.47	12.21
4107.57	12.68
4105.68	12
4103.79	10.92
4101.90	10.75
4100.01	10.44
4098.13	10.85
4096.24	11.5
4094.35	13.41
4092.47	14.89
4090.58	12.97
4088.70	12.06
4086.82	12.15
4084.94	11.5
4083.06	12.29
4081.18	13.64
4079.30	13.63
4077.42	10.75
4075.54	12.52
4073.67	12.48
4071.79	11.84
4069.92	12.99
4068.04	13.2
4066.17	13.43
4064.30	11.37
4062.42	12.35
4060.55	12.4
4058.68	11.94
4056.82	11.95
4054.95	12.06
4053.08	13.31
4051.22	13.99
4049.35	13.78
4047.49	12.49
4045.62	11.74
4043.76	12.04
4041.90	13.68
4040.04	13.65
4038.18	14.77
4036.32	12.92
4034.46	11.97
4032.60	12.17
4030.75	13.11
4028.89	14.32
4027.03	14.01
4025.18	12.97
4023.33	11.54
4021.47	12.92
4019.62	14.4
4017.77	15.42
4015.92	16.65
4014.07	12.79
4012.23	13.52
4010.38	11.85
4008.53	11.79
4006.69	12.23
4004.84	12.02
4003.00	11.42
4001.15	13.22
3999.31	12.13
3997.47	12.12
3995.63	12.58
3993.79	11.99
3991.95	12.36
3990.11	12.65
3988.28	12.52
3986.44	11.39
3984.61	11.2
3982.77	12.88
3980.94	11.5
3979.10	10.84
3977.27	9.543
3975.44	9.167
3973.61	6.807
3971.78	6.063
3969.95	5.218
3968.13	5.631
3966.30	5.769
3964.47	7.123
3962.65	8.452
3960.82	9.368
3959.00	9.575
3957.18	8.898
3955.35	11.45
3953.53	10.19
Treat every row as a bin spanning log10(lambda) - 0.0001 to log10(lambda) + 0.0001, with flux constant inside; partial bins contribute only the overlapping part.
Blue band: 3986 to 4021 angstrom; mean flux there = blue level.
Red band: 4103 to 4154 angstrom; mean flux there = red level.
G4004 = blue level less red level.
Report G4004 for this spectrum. 0.1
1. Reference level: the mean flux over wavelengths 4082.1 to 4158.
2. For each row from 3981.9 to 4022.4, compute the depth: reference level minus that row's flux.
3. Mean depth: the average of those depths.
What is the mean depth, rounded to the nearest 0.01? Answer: -0.21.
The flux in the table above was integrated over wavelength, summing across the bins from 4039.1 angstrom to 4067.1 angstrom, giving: 355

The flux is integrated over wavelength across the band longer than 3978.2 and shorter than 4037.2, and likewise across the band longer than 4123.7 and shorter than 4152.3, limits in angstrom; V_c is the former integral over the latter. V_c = 2.1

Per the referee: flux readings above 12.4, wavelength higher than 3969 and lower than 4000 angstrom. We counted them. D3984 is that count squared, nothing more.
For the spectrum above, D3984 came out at 16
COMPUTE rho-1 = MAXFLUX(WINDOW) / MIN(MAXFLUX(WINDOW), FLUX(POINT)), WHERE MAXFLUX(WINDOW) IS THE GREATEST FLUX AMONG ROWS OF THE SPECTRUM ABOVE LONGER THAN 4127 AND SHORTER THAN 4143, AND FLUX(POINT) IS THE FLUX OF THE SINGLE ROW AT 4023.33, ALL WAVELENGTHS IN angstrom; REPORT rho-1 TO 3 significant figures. 1.30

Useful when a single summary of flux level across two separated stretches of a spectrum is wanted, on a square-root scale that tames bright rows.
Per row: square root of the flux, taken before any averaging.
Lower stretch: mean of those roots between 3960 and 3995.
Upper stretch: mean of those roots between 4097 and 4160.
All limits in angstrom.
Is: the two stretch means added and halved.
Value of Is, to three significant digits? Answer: 3.29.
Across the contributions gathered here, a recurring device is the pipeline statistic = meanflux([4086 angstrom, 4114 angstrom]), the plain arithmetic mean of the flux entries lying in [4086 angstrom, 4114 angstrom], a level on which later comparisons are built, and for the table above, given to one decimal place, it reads 12.2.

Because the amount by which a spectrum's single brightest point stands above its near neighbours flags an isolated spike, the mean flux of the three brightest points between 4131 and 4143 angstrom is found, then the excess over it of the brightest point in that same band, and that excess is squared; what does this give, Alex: 1.67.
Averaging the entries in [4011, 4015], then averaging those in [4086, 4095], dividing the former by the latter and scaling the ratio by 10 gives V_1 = 10.0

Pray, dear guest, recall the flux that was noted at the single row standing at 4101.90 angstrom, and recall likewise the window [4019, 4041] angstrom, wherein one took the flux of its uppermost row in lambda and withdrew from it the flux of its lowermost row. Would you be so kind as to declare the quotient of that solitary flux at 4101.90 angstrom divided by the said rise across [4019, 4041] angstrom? -14.3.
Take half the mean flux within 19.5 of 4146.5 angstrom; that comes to 6.37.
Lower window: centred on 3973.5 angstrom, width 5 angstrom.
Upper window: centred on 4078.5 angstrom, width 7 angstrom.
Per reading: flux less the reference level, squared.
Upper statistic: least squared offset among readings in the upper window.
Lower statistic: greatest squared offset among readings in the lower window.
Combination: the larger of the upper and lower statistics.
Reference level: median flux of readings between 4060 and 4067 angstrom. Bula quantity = 40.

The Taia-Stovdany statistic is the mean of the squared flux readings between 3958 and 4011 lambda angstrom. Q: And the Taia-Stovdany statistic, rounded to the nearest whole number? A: 113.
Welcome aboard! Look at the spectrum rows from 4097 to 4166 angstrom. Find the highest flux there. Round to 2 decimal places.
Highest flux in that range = 15.19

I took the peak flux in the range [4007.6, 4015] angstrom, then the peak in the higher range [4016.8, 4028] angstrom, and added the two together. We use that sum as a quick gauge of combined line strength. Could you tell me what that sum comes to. 28.9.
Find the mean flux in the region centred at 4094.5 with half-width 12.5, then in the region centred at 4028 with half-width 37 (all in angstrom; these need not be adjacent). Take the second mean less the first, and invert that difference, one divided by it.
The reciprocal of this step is 1.2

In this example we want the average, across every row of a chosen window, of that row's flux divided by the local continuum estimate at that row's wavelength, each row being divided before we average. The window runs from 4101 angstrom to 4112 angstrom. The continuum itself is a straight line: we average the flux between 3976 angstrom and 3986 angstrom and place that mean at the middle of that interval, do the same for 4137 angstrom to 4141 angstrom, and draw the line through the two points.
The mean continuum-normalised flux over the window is 0.97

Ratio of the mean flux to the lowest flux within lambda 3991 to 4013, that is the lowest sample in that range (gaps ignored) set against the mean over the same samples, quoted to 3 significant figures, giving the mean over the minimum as 1.07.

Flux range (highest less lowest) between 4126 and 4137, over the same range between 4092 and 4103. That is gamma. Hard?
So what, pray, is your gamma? 1.0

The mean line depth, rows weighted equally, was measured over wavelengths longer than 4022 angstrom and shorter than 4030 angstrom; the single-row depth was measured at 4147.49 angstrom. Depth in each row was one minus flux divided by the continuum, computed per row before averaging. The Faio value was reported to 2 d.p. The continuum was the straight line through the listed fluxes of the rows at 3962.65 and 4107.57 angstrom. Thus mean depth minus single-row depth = -0.39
